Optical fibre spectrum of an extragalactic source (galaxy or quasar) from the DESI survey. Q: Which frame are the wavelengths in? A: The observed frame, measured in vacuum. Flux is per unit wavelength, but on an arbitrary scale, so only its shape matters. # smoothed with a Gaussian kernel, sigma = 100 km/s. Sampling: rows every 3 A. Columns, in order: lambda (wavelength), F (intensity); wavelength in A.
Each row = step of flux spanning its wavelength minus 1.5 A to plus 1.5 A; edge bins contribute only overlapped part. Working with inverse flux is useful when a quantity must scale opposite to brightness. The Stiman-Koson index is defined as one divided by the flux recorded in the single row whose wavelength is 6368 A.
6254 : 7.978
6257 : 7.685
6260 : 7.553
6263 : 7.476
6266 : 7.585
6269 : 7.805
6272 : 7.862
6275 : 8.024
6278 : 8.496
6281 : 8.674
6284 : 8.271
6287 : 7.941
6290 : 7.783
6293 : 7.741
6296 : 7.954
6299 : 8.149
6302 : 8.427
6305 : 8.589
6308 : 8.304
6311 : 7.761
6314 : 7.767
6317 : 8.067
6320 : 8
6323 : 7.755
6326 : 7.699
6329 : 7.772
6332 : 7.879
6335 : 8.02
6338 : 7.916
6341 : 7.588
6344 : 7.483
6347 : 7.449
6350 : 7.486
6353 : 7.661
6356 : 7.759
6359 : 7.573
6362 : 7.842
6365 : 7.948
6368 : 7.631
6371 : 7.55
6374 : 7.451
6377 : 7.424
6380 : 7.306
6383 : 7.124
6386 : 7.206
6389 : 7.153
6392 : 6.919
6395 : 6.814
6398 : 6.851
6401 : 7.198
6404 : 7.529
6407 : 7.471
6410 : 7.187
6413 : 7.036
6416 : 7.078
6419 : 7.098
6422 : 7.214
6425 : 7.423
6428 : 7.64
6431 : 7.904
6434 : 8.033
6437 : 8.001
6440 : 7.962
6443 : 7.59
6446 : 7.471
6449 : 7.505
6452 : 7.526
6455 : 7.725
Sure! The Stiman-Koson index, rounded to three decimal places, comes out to 0.131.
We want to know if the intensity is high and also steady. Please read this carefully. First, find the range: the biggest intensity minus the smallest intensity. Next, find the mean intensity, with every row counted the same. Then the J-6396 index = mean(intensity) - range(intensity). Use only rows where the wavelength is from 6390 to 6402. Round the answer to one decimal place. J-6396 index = 6.6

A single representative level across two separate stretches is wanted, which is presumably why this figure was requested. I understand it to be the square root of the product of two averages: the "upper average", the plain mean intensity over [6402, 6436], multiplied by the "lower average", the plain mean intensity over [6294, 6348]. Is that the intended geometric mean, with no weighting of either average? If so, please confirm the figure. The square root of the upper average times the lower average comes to 7.67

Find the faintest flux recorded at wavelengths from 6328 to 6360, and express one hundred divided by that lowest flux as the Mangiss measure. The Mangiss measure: 13.4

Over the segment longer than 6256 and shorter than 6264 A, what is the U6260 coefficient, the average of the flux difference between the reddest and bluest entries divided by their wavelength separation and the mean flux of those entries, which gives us 3.77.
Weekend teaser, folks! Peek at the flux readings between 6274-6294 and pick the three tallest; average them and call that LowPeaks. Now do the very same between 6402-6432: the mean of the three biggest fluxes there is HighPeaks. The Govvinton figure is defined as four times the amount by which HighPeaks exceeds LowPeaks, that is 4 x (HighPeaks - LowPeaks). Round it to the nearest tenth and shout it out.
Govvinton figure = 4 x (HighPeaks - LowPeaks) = -3.2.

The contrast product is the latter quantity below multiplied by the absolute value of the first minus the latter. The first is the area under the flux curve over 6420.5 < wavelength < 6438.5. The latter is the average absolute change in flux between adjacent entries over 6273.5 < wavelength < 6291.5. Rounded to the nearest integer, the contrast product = 43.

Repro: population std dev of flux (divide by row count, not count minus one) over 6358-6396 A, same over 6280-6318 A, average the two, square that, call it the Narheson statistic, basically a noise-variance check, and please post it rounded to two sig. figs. 0.10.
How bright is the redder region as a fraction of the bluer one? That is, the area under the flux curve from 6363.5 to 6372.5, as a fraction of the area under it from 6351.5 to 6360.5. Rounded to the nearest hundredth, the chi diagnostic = 1.01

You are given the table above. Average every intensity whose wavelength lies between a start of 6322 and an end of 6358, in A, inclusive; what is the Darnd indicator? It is 7.7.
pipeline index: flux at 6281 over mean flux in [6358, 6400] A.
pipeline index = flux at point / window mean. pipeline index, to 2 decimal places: 1.18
